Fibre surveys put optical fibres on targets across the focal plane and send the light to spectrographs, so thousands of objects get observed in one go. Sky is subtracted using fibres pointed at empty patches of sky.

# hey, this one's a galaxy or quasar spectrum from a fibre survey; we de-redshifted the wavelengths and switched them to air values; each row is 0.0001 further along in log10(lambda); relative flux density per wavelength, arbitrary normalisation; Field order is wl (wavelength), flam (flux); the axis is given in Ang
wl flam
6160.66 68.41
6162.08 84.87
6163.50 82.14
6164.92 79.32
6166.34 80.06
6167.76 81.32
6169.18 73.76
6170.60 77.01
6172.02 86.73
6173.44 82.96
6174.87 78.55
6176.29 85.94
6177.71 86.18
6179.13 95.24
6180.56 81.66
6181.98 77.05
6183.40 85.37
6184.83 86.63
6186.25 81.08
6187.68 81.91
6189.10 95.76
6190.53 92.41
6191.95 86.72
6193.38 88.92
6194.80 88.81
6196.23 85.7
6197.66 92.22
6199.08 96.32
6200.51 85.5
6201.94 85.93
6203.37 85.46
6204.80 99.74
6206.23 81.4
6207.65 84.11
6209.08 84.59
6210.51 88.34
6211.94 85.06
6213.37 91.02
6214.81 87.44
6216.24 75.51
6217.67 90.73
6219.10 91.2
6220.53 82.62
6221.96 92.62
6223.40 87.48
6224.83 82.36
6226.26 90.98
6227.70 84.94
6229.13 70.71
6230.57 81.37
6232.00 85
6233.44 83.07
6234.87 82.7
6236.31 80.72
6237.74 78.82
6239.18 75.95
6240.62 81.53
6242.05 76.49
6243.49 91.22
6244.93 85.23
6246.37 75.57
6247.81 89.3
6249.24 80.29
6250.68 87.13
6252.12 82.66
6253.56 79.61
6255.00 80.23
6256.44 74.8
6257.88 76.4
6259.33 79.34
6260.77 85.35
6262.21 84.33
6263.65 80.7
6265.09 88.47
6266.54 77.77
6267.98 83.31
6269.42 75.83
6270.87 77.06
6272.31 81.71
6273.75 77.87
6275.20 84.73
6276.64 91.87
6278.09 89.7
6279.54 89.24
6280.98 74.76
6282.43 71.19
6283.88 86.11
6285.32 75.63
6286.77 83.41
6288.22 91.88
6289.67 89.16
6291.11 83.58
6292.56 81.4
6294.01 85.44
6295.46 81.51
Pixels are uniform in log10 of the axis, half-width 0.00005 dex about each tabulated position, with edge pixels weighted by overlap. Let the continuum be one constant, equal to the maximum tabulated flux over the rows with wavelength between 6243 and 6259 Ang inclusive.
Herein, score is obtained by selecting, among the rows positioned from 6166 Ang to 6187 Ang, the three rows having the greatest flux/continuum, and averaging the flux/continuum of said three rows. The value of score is 0.982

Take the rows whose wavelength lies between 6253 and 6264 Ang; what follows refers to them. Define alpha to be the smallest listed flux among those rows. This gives 74.8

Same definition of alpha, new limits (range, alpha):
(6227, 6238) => 70.71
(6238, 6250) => 75.57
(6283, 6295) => 75.63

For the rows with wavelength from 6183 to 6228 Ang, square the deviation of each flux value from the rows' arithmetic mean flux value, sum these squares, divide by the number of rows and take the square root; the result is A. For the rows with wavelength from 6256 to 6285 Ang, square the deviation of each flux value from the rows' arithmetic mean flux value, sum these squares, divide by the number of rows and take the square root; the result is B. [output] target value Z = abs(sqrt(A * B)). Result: 5.3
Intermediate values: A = 4.9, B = 5.69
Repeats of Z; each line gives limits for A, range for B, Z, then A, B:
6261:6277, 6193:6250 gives 5.3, 4.8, 5.89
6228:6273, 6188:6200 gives 4.1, 4.6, 3.70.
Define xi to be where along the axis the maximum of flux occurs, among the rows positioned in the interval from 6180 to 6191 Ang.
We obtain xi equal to 6189.10 Ang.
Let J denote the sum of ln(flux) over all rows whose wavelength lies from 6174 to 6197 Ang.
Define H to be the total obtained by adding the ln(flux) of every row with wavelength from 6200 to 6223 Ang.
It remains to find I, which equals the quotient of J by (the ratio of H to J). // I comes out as 71.1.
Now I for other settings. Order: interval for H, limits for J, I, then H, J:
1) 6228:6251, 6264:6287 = 70.5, 70.4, 70.4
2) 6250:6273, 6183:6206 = 73.2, 70.3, 71.7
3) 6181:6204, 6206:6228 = 71.1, 71.5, 71.3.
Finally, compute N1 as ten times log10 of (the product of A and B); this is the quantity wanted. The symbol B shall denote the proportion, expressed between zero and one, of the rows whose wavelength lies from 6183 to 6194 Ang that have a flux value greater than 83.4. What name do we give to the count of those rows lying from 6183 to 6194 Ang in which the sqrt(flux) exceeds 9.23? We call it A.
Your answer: 7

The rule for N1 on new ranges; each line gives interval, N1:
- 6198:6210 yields 6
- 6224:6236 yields -4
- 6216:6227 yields 5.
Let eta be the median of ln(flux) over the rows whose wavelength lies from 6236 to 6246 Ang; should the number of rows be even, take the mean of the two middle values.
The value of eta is 4.39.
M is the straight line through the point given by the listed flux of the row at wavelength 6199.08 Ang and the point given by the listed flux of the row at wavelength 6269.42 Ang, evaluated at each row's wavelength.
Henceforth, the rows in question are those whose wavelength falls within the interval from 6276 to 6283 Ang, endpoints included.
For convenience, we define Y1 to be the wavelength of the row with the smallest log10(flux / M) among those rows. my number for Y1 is 6282.43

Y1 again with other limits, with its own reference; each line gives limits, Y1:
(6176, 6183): 6181.98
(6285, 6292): 6285.32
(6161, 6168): 6164.92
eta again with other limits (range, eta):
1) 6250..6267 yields 4.39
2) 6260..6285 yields 4.42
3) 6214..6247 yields 4.42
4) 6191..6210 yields 4.45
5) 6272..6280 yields 4.47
